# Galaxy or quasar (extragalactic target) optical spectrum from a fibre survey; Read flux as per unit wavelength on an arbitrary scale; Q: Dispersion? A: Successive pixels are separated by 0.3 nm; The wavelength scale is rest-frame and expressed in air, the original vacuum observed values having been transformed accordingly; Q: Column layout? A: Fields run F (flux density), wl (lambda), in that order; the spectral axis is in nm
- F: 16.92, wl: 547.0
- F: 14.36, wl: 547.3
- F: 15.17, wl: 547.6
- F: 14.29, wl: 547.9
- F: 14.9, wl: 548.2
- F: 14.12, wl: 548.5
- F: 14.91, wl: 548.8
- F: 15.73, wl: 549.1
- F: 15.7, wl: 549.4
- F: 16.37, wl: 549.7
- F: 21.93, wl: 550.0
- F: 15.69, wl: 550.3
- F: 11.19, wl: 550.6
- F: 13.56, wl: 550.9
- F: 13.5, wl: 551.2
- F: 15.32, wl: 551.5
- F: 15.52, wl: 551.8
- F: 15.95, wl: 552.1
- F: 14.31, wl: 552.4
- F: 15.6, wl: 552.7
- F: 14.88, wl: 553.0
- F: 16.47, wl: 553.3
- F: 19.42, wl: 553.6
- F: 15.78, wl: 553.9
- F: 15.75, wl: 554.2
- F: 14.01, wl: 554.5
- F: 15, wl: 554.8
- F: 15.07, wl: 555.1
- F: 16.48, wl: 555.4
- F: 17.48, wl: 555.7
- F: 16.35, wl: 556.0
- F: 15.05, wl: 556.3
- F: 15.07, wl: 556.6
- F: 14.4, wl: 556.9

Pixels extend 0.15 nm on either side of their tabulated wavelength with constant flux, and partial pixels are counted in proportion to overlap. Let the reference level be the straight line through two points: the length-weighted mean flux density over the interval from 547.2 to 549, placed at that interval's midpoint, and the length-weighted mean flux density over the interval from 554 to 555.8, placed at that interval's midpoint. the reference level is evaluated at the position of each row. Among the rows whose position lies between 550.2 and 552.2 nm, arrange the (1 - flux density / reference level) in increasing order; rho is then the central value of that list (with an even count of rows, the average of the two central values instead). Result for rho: -0.013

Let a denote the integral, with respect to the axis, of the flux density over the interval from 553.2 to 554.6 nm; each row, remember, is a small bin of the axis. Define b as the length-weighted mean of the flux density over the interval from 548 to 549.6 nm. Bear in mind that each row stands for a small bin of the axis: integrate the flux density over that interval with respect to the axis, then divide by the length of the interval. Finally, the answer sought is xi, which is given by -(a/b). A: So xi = -1.52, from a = 22.9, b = 15.1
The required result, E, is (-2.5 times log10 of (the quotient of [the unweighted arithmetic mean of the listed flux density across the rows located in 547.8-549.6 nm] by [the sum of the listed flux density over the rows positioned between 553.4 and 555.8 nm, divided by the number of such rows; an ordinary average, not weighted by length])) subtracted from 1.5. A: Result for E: 1.42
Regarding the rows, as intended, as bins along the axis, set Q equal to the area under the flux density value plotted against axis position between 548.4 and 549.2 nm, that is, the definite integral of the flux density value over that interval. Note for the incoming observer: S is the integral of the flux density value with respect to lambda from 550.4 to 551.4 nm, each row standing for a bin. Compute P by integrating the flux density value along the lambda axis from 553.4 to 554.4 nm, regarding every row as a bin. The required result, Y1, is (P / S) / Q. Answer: 0.11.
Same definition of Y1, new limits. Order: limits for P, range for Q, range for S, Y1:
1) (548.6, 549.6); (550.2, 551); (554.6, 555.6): 0.09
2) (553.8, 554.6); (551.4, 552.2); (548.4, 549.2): 0.08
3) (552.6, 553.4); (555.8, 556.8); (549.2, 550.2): 0.05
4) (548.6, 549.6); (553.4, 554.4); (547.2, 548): 0.08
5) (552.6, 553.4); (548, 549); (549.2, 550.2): 0.05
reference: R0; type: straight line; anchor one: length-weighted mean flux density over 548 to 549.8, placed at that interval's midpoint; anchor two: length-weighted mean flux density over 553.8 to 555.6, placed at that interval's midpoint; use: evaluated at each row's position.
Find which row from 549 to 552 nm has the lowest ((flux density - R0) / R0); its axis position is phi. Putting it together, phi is 550.6 nm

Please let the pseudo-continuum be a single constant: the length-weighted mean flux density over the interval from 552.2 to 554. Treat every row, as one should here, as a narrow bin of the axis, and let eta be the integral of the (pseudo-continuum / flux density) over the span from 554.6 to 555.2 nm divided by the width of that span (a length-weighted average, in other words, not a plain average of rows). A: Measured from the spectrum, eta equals 1.08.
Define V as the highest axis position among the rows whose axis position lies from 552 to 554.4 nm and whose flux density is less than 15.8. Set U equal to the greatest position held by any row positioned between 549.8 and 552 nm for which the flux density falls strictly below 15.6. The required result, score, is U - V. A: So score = -2.40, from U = 551.8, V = 554.2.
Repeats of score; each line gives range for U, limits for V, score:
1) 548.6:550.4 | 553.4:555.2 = -6.30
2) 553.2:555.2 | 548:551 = 4.20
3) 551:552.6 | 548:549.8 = 3.00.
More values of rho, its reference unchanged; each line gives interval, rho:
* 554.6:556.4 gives -0.002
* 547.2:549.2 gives -0.010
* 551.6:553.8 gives -0.023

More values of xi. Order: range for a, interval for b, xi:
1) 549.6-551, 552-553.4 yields -1.44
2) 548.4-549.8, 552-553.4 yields -1.40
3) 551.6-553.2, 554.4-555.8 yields -1.57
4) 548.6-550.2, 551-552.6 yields -1.80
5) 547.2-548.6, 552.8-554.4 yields -1.25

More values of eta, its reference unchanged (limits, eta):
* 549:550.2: 0.94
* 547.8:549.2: 1.09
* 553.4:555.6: 1.02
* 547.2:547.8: 1.09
